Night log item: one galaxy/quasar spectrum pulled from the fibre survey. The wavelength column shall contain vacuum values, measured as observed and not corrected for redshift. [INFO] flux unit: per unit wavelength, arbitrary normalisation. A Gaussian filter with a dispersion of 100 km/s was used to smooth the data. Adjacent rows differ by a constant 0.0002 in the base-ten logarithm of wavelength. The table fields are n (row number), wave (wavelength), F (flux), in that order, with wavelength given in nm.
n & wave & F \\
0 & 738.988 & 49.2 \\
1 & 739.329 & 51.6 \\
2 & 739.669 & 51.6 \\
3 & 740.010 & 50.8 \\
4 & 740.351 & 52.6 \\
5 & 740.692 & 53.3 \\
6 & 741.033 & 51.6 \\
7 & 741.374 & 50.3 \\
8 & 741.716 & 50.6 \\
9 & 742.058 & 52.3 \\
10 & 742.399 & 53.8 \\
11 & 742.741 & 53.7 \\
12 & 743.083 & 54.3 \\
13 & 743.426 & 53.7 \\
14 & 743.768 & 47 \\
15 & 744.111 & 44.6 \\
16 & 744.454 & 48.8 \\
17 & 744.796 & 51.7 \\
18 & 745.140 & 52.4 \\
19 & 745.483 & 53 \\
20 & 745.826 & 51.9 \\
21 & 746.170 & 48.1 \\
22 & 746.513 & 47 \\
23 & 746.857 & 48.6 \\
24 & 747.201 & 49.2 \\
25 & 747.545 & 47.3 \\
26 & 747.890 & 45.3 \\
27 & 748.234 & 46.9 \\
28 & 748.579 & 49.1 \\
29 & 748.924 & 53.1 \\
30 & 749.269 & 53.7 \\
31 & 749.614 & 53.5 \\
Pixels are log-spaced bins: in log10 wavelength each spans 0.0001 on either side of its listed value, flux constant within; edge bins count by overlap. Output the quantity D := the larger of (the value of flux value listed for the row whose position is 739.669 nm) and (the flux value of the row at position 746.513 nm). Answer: 51.6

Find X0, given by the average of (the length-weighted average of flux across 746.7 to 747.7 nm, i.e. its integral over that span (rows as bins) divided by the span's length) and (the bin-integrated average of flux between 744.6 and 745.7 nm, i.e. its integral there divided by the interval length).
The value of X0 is 50.3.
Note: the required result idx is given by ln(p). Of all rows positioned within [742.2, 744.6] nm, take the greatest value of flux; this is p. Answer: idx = 3.99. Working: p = 54.3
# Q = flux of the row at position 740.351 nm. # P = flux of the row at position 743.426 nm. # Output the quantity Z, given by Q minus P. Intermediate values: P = 53.7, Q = 52.6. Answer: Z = -1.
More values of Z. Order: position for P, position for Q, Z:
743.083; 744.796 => -3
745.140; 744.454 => -4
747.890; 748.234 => 2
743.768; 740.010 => 4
